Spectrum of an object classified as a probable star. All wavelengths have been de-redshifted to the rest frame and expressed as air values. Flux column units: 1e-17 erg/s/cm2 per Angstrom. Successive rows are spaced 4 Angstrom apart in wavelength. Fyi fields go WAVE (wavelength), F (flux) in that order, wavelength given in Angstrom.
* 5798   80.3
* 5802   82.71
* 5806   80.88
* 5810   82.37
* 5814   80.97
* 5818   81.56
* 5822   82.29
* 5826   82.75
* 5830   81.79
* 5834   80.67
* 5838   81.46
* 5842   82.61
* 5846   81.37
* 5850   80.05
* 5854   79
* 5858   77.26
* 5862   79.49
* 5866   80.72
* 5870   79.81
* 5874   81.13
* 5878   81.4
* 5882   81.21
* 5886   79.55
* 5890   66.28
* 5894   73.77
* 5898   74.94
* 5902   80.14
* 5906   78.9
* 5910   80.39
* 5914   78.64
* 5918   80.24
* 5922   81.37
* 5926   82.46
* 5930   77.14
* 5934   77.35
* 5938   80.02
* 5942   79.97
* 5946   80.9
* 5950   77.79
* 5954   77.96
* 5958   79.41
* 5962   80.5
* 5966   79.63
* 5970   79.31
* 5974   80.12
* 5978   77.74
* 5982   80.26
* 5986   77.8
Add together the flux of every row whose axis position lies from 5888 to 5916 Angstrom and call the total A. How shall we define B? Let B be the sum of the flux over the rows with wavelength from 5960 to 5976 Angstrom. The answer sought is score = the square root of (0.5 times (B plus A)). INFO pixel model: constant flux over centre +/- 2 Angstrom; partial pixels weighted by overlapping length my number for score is 20.6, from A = 533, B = 320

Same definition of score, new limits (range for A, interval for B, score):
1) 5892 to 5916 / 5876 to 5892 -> 19.7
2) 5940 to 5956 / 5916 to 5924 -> 15.5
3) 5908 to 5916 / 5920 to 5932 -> 14.1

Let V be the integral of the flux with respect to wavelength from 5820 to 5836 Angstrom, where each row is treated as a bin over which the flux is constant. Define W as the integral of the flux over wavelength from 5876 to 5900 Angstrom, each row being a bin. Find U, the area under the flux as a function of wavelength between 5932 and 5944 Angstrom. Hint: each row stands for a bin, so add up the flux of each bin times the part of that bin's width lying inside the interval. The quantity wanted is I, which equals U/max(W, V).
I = 0.52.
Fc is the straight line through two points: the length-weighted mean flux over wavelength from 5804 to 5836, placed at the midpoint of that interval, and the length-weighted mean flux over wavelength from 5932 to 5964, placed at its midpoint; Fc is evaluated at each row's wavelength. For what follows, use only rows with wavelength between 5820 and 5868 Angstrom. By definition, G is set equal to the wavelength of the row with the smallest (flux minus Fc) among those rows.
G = 5858 Angstrom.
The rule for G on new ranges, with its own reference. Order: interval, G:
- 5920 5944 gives 5930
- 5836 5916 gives 5890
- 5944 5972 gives 5950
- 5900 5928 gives 5914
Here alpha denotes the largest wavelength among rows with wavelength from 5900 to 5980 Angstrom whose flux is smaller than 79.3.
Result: 5978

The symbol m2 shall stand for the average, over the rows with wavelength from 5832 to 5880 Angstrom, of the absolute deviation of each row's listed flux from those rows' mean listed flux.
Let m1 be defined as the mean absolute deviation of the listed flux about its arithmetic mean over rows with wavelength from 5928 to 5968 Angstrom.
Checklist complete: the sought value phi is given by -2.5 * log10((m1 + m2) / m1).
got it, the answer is -0.7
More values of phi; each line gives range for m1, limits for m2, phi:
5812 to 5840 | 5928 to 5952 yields -1.4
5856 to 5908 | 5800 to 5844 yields -0.2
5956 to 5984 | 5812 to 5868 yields -1.1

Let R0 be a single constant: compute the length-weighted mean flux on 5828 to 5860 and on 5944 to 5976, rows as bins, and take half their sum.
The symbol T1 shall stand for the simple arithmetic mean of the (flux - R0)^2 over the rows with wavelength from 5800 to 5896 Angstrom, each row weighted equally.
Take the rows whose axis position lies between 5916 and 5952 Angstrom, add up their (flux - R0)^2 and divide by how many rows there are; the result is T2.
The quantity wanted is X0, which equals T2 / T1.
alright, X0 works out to 0.3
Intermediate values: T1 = 11.9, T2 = 3.2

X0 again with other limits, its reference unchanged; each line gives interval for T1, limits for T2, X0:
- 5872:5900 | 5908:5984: 0.1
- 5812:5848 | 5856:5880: 0.6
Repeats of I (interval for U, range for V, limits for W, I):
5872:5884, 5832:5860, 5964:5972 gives 0.43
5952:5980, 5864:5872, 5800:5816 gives 1.70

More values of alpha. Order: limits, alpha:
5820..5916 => 5914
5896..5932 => 5930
